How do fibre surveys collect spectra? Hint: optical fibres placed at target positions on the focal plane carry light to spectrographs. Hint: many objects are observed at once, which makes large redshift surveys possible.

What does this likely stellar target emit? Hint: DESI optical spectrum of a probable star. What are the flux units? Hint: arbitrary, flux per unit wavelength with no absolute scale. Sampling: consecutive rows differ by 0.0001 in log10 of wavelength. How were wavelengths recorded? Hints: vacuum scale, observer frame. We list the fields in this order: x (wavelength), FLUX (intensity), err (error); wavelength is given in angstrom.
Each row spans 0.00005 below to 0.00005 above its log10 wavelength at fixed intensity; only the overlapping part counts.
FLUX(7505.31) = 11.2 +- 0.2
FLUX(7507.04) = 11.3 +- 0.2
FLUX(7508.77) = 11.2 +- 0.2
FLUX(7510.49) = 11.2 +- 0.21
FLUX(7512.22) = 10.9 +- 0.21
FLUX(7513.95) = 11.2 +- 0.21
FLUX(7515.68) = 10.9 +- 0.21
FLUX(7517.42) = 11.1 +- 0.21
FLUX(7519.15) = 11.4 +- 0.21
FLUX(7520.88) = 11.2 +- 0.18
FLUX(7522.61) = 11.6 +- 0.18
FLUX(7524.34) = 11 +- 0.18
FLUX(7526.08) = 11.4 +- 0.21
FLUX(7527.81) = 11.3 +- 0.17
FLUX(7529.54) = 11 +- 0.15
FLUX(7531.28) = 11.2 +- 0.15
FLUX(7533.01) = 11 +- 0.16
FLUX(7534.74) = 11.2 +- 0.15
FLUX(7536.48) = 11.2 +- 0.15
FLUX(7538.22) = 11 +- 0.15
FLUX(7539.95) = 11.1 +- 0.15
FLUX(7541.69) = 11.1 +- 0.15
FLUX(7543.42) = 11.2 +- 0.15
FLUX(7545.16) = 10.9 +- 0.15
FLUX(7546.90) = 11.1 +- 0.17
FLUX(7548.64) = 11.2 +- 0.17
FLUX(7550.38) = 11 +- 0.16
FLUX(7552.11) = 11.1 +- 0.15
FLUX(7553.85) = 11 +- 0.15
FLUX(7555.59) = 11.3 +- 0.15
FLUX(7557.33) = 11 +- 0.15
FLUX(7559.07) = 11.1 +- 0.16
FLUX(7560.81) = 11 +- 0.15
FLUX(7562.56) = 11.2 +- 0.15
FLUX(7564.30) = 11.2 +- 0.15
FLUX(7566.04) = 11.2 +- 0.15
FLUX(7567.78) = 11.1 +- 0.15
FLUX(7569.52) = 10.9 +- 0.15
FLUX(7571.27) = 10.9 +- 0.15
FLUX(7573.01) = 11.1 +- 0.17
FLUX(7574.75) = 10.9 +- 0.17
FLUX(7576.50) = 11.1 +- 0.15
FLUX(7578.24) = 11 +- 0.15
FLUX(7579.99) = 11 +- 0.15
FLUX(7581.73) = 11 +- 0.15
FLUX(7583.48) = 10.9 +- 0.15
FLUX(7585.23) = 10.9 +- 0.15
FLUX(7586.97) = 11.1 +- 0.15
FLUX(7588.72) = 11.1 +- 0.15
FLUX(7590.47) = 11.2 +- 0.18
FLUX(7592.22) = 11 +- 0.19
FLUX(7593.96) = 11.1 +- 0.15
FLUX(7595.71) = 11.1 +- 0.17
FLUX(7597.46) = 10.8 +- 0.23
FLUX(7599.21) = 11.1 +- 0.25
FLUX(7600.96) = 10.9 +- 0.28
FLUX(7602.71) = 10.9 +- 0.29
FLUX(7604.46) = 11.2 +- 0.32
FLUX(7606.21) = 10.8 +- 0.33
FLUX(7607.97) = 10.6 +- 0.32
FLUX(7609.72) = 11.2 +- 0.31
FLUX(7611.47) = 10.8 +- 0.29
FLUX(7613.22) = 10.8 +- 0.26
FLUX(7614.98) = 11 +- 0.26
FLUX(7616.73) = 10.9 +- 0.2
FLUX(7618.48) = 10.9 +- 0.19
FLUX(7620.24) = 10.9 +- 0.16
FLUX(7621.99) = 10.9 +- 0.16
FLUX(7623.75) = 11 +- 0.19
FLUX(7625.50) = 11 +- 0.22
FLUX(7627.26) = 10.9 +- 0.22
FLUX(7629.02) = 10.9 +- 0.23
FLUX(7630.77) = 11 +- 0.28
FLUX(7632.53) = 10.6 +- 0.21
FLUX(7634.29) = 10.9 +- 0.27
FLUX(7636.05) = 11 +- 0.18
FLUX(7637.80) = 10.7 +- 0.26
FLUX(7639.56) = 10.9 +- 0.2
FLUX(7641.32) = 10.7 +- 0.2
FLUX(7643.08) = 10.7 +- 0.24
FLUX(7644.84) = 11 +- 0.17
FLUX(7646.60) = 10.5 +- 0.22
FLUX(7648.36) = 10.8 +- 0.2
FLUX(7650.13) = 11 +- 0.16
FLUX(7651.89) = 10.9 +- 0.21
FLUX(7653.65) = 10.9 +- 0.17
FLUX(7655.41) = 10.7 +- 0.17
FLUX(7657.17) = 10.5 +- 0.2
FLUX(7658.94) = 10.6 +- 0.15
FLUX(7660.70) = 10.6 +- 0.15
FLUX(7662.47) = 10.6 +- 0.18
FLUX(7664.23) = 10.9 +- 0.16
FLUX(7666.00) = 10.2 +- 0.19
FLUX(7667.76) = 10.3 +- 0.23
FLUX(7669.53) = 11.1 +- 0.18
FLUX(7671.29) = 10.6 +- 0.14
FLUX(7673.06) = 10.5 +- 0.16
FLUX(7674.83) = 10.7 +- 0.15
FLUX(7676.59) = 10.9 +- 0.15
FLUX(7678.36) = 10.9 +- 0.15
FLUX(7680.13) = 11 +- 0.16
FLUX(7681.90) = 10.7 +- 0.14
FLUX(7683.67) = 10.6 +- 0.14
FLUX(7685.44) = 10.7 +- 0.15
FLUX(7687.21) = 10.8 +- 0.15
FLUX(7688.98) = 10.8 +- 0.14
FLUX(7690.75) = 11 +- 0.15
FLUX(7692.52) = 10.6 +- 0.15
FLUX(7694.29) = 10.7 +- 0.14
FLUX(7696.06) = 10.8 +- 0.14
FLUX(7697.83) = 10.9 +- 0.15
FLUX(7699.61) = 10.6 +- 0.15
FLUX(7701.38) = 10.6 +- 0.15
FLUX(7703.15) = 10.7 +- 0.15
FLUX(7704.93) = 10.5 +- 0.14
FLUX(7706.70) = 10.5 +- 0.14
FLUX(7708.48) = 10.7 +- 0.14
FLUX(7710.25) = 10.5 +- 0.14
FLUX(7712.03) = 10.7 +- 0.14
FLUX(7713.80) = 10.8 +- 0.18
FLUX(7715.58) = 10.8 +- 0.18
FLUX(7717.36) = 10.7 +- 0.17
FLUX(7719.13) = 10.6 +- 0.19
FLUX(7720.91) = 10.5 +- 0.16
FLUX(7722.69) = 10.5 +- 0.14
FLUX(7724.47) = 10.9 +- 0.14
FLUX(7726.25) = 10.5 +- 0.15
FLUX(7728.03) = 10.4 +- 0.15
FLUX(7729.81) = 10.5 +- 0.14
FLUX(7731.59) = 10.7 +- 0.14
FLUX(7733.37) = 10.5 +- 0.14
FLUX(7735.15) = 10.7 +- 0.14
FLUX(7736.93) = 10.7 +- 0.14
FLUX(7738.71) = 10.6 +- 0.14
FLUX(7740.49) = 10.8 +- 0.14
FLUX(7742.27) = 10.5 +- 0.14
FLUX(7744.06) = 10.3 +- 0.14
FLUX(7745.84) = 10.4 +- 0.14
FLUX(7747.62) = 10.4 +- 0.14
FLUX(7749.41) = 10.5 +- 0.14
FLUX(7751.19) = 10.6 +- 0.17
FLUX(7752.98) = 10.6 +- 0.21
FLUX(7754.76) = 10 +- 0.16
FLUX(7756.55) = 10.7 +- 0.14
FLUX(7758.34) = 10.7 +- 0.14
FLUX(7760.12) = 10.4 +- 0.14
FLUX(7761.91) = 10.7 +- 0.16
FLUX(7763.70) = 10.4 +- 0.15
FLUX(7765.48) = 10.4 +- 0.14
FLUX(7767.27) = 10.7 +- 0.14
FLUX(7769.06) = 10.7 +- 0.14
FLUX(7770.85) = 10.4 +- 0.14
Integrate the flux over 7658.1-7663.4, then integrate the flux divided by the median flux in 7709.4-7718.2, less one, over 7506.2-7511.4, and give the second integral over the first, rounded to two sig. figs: 0.0046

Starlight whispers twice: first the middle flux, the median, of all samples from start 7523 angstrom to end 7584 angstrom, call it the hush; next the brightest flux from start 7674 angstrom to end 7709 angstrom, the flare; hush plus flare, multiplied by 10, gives 221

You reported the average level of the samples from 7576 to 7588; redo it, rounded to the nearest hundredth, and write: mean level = 11.00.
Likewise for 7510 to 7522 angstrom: 11.13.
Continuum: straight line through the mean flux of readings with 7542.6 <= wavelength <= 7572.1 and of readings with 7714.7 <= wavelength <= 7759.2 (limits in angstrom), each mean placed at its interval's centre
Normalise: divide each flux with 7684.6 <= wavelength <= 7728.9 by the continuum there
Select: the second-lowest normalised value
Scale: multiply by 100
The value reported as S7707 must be 98.5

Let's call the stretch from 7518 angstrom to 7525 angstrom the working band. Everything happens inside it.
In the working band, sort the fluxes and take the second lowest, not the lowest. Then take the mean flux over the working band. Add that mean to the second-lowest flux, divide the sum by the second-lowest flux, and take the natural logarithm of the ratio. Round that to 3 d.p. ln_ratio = 0.698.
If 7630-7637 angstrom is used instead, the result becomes 0.692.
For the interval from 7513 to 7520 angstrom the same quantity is 0.695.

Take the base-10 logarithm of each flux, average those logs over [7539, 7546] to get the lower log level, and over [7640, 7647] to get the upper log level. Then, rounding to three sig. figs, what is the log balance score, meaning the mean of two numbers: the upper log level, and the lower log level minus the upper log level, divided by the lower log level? 0.522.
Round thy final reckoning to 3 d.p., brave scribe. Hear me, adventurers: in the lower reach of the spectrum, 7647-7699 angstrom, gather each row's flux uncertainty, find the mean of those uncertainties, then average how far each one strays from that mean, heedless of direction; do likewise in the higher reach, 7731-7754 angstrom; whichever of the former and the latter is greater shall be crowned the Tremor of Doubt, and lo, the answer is 0.019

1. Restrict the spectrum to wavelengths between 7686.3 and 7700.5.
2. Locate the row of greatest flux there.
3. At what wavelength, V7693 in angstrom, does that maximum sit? 7690.75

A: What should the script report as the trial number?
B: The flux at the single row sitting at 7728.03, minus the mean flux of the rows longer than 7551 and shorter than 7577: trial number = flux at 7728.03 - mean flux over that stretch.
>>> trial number -0.67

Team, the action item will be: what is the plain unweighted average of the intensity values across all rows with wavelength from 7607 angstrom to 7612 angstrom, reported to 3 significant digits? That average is 10.9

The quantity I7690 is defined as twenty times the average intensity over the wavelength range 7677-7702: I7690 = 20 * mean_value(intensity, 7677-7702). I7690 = 215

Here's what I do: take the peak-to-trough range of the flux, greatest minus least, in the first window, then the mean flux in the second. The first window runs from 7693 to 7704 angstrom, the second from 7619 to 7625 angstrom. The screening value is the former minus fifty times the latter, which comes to -546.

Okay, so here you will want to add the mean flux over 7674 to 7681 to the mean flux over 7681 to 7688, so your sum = 21.6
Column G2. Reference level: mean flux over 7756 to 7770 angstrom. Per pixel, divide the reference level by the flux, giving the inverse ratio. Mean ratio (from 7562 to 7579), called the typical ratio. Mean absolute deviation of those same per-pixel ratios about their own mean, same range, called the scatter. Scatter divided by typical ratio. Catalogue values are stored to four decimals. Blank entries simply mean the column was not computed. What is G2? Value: 0.0098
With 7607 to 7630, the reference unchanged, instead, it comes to 0.0080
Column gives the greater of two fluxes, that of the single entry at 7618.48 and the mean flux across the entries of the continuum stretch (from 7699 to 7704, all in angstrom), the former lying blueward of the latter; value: 10.9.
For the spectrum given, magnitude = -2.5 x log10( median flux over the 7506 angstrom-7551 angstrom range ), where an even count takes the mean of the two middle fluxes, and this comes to -2.623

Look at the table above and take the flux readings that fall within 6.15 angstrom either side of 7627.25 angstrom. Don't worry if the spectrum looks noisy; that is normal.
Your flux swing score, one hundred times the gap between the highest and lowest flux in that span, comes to 40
